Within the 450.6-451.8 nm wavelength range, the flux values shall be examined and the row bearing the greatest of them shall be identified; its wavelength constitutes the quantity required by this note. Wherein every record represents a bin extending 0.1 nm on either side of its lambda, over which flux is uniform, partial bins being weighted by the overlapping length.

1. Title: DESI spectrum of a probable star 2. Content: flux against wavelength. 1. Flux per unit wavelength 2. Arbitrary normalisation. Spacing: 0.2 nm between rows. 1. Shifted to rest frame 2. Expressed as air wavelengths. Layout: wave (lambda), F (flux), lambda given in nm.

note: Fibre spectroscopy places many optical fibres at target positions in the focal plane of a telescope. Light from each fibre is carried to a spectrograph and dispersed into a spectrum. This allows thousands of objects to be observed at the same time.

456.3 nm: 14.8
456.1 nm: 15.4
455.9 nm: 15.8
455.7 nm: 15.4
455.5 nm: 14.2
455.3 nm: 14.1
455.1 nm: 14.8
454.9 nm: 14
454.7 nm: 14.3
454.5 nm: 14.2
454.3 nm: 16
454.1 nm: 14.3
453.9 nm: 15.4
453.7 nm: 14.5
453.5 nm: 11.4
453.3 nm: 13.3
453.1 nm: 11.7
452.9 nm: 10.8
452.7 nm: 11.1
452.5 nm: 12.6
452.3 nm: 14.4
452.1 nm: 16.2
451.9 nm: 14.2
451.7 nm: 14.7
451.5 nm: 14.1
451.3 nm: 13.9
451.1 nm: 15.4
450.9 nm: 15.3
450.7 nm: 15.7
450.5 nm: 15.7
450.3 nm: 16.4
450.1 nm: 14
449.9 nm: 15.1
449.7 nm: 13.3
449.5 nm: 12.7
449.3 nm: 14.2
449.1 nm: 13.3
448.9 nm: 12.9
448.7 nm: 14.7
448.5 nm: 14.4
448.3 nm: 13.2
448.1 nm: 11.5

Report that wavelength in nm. 450.7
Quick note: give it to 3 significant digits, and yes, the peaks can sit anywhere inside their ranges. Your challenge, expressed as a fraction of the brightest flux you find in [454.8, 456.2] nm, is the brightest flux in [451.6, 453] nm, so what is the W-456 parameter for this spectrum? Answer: 1.03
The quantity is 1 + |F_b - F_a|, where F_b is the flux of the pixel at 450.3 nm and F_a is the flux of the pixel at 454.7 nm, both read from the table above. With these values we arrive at 3.1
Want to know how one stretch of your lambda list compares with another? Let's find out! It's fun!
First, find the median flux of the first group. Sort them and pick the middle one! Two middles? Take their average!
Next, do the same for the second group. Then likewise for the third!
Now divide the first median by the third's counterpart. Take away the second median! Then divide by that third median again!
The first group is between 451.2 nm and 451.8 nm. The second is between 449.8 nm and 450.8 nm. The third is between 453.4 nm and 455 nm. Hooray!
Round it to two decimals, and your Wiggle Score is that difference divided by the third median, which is -1.03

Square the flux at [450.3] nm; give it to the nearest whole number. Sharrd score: 269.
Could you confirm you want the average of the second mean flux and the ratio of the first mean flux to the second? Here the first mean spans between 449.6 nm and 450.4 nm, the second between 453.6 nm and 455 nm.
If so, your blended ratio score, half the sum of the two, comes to 7.84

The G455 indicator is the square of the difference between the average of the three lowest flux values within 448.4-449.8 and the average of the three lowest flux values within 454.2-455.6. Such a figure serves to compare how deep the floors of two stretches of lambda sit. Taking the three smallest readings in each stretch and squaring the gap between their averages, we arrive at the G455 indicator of 1.3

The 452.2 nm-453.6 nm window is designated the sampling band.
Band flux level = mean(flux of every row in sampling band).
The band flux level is 12.2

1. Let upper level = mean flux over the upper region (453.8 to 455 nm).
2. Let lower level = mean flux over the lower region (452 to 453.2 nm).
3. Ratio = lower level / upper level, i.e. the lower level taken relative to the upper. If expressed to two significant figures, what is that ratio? 0.87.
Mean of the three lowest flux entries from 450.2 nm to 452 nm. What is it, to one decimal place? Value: 14.1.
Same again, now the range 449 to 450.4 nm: 13.1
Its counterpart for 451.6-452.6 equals 13.7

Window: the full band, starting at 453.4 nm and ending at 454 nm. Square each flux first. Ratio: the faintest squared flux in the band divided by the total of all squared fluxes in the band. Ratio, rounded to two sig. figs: 0.23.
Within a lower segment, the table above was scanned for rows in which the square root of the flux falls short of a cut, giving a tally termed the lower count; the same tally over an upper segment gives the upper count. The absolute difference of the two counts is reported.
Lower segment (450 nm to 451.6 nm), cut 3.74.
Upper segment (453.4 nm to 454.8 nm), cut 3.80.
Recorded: 3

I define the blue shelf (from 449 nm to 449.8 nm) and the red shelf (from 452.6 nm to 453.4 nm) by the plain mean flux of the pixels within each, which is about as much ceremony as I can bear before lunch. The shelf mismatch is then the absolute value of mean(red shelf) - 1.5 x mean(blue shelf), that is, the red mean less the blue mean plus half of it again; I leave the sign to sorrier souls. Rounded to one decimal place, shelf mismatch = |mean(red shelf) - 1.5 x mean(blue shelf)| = 8.3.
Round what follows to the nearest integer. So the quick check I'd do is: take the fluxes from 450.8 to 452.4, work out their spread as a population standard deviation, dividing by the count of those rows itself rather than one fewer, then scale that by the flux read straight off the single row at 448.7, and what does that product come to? 11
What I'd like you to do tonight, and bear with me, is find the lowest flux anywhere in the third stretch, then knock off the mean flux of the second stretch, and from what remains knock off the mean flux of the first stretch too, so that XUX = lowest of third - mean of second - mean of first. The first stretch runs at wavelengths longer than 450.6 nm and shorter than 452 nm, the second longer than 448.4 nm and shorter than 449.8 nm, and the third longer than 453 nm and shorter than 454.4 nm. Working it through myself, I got -17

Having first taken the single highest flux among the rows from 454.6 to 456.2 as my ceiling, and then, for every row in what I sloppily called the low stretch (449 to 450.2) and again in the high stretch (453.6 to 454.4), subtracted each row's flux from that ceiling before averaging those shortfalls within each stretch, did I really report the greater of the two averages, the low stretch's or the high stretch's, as 2.03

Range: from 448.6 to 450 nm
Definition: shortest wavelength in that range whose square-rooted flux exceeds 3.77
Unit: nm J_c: 448.7 nm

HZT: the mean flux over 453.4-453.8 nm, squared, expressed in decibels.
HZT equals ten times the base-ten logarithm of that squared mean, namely 22.2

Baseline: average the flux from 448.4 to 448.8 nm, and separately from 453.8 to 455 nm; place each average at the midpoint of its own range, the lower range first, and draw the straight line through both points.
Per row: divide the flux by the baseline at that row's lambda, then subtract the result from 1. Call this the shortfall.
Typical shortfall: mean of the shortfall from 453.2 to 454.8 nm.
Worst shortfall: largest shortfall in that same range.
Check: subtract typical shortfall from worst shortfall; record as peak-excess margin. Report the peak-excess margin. 0.19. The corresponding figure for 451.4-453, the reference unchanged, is 0.19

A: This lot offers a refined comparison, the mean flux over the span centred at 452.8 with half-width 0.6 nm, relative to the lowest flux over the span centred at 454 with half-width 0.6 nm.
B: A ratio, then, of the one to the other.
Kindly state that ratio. 1.08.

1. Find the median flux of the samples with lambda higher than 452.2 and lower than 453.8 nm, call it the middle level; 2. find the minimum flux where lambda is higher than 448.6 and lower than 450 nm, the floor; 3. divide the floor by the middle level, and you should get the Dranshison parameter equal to 1.0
